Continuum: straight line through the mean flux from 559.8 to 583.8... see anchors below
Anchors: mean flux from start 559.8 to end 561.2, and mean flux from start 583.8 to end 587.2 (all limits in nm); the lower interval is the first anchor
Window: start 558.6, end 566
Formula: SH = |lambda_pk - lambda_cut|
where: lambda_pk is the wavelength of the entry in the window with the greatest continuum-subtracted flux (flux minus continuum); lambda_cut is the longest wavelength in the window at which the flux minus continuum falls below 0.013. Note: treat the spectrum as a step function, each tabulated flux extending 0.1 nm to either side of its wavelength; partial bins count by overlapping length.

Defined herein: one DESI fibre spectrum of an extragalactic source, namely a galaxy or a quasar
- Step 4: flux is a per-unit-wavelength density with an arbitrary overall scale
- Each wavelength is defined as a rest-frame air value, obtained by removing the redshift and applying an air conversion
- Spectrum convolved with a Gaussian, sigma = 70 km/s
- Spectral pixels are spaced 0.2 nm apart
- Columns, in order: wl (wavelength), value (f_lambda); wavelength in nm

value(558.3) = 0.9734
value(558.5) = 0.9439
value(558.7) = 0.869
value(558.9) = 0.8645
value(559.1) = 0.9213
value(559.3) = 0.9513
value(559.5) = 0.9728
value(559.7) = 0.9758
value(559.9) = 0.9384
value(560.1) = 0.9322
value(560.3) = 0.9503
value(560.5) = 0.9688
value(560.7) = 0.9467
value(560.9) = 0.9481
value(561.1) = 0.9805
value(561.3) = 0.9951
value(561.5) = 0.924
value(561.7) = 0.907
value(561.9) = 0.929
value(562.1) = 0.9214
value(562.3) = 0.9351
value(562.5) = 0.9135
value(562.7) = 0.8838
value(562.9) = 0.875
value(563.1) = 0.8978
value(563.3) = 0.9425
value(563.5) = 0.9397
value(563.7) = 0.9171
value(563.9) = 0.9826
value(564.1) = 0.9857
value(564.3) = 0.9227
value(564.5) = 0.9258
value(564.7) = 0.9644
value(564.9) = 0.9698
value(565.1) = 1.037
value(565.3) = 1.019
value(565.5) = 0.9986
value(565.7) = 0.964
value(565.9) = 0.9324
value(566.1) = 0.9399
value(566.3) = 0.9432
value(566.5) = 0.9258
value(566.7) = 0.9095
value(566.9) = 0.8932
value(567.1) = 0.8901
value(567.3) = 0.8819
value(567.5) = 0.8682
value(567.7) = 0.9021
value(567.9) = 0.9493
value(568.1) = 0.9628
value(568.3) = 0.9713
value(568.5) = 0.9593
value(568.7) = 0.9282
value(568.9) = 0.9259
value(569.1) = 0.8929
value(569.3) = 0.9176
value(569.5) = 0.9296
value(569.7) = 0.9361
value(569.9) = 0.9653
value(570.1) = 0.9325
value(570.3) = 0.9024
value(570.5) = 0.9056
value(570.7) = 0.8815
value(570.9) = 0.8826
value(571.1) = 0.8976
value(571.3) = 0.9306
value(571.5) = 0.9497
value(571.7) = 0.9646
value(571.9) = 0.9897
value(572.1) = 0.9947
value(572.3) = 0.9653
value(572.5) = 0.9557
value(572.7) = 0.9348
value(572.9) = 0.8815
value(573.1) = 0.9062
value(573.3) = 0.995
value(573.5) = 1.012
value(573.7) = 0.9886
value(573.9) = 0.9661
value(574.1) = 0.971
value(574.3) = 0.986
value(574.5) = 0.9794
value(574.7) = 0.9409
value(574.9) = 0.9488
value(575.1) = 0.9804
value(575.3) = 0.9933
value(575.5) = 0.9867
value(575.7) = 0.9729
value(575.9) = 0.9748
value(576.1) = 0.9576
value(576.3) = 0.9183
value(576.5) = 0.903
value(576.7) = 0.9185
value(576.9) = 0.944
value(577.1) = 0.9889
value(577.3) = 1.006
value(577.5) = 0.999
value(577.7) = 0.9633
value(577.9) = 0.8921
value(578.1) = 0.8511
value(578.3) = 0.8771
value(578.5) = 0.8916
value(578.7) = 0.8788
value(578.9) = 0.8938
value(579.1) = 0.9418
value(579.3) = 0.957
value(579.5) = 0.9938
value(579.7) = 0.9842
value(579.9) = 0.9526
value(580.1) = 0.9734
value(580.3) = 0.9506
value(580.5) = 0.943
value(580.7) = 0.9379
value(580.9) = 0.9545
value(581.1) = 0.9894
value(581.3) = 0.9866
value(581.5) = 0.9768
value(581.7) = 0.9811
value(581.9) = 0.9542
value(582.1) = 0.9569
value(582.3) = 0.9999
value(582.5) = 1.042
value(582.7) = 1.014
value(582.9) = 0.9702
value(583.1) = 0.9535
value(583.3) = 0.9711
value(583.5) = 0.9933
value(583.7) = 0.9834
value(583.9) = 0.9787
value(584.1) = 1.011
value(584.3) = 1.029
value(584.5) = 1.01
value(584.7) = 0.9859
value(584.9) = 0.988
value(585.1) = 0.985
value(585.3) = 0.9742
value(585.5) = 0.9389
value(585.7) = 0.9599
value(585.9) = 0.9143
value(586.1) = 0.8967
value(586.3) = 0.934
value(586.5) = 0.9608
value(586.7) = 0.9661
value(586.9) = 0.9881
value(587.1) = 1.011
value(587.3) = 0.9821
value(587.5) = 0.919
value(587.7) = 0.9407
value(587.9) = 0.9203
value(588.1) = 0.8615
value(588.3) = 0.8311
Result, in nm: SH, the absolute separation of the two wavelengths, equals 0.80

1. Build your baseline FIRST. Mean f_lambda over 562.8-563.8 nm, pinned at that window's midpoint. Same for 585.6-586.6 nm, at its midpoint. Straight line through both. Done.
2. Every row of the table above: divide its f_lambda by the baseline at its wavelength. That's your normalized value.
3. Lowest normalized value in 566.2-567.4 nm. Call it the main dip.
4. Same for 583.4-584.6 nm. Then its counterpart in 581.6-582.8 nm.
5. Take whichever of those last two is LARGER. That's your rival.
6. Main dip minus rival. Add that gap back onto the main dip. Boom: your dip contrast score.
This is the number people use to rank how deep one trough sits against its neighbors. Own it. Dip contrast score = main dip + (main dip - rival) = 0.87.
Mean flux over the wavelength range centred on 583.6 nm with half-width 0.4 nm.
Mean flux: 0.98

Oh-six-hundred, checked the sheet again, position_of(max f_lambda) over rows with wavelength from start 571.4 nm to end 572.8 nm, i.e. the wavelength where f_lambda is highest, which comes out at 572.1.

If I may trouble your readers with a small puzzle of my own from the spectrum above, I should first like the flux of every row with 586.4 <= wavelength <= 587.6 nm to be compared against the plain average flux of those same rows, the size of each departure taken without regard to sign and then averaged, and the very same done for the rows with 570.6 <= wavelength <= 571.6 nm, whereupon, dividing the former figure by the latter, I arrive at 0.89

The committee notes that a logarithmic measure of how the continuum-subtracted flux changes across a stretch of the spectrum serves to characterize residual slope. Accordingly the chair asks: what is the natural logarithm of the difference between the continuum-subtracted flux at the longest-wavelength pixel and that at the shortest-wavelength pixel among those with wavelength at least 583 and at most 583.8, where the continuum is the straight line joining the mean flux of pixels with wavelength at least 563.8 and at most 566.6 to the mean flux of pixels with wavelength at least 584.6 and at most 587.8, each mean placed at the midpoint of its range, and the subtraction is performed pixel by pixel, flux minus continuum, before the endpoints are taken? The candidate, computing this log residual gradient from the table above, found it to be -3.5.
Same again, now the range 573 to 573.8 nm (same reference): -2.5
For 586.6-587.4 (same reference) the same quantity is -4.1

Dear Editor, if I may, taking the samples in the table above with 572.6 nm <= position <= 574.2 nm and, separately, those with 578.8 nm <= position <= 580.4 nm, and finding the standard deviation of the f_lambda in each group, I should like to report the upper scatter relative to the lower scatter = 0.68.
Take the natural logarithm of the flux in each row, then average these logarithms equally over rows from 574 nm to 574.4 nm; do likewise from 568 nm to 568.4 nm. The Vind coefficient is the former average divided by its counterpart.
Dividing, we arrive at 0.6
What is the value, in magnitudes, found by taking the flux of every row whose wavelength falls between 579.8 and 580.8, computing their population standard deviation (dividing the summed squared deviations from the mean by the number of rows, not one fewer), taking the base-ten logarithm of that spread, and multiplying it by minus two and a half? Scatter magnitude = 4.79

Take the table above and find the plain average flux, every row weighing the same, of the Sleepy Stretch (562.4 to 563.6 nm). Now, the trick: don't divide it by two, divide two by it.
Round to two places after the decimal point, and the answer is 2.20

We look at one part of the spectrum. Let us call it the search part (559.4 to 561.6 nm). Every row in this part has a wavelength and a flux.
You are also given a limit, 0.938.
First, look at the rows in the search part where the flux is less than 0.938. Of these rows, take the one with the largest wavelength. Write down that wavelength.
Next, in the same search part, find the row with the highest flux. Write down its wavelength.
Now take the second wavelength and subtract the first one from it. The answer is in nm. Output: -0.20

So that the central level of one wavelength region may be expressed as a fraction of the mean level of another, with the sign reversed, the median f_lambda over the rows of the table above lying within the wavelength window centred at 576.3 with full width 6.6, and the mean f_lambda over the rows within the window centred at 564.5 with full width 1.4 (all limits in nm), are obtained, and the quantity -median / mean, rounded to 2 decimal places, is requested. -0.99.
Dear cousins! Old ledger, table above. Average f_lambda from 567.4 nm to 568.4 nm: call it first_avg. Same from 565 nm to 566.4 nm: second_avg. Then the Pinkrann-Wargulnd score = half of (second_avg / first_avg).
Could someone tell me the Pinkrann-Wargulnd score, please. 0.524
